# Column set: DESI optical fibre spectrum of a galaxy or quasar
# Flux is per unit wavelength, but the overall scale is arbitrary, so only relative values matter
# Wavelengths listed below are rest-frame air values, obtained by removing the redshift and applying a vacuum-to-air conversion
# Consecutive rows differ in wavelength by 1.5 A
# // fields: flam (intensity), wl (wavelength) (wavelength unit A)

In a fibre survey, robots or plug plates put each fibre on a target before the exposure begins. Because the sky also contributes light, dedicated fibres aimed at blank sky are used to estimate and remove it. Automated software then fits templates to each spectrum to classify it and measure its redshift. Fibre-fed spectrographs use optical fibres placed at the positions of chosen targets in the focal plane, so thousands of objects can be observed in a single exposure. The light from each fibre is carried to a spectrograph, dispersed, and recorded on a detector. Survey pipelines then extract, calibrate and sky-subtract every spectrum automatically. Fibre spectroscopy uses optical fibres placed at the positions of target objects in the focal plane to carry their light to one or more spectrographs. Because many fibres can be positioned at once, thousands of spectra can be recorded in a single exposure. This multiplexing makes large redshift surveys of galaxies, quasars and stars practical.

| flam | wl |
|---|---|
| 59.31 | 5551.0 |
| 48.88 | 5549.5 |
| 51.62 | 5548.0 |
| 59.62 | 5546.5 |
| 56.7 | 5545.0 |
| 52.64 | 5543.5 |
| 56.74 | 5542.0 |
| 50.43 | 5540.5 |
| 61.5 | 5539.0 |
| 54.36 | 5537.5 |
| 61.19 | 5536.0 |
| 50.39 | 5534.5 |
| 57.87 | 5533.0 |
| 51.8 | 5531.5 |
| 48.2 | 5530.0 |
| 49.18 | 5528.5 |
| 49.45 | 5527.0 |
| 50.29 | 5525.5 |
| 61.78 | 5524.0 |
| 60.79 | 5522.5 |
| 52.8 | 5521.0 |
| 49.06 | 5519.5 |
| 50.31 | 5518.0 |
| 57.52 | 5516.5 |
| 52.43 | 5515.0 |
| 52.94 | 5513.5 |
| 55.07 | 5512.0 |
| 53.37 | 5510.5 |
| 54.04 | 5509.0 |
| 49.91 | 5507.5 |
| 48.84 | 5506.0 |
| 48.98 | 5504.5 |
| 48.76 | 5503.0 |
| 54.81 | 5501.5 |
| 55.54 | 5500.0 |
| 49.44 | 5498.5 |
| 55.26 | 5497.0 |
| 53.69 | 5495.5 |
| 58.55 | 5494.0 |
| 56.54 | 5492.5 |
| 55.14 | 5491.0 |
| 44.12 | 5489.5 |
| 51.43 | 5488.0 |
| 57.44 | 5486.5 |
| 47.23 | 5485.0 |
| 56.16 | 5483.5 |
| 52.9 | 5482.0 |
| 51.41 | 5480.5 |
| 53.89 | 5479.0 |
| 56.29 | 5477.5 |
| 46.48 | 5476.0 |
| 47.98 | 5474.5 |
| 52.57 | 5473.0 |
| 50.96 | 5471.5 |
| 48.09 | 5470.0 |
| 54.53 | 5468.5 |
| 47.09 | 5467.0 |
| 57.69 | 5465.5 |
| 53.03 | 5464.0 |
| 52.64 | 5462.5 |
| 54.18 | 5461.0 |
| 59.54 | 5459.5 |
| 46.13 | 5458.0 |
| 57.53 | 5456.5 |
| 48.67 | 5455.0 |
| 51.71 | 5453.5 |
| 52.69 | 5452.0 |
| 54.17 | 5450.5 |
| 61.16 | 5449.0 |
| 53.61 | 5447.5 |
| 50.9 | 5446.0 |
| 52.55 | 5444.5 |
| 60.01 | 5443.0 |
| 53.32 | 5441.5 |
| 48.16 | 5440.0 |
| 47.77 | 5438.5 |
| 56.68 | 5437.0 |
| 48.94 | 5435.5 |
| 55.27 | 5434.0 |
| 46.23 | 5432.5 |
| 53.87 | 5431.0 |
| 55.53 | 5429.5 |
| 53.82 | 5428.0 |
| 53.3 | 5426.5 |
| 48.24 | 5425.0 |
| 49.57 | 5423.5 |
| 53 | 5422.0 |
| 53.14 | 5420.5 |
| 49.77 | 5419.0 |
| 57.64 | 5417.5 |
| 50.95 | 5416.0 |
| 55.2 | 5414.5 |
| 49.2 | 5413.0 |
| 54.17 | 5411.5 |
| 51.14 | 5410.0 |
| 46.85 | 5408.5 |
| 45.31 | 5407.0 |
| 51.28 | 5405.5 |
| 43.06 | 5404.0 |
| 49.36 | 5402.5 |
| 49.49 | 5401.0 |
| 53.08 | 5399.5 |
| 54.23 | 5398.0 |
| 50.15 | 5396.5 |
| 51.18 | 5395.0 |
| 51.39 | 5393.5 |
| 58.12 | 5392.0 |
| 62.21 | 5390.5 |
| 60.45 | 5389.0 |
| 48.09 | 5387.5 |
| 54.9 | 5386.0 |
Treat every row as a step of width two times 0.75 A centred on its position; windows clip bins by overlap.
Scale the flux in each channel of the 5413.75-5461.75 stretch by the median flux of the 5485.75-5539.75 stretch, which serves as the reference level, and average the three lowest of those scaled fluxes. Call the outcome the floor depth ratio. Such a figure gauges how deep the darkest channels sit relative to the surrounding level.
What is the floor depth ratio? 0.879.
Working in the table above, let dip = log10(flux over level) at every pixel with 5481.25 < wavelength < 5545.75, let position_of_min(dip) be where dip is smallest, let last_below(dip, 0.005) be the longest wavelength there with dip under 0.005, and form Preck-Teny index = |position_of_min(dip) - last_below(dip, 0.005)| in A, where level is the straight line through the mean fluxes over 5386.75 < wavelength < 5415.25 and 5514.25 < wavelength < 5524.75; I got 54.0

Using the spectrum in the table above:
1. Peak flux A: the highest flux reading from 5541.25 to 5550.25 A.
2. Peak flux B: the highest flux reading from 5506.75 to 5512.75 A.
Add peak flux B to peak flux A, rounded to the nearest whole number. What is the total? 115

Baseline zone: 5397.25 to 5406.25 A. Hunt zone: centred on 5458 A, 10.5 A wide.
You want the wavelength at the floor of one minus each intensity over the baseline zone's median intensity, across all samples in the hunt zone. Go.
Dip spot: 5459.5 A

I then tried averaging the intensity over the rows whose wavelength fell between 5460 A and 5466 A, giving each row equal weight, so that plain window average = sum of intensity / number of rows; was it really 54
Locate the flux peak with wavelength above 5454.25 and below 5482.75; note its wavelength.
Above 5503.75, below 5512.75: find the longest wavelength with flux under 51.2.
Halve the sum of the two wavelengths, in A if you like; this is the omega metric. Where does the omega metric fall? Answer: 5483.5 A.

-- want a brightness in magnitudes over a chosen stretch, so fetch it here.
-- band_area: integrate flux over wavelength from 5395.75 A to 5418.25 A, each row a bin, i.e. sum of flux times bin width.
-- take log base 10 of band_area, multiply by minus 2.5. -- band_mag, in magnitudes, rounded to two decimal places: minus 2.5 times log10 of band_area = -7.64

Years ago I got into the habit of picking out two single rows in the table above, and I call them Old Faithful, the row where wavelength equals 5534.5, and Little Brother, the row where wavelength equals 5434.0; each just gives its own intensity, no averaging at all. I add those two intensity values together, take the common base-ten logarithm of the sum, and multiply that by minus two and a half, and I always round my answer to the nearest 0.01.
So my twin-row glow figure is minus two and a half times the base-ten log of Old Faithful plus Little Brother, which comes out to -5.06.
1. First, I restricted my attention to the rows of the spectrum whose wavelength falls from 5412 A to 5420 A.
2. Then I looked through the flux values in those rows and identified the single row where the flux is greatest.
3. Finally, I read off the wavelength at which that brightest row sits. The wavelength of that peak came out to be 5417.5 A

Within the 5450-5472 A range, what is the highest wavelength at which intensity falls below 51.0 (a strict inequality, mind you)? 5471.5 A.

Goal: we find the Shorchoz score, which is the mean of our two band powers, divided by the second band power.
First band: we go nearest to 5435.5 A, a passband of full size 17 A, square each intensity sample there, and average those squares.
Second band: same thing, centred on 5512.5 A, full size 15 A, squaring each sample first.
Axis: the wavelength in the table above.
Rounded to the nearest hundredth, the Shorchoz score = 1.01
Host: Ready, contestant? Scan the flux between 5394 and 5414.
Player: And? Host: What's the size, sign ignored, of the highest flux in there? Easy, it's 54.2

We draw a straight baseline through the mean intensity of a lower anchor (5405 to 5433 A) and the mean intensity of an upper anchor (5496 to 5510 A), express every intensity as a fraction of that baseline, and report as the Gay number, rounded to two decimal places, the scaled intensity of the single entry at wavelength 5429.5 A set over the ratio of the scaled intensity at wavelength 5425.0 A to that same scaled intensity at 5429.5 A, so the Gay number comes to 1.24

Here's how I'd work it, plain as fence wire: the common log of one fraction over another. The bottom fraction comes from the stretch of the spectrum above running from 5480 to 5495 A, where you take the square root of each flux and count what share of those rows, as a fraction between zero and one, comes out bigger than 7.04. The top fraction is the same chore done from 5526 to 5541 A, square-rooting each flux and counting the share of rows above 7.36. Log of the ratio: -0.30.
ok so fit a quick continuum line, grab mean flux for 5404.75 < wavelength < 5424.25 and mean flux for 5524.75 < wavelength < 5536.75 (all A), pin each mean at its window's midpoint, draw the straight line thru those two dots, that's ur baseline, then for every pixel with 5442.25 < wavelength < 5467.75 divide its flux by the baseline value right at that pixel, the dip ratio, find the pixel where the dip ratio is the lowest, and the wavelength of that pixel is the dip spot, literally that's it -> 5458.0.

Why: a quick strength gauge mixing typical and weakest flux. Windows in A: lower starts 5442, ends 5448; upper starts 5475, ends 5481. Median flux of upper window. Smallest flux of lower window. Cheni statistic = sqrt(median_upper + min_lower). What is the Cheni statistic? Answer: 10.2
